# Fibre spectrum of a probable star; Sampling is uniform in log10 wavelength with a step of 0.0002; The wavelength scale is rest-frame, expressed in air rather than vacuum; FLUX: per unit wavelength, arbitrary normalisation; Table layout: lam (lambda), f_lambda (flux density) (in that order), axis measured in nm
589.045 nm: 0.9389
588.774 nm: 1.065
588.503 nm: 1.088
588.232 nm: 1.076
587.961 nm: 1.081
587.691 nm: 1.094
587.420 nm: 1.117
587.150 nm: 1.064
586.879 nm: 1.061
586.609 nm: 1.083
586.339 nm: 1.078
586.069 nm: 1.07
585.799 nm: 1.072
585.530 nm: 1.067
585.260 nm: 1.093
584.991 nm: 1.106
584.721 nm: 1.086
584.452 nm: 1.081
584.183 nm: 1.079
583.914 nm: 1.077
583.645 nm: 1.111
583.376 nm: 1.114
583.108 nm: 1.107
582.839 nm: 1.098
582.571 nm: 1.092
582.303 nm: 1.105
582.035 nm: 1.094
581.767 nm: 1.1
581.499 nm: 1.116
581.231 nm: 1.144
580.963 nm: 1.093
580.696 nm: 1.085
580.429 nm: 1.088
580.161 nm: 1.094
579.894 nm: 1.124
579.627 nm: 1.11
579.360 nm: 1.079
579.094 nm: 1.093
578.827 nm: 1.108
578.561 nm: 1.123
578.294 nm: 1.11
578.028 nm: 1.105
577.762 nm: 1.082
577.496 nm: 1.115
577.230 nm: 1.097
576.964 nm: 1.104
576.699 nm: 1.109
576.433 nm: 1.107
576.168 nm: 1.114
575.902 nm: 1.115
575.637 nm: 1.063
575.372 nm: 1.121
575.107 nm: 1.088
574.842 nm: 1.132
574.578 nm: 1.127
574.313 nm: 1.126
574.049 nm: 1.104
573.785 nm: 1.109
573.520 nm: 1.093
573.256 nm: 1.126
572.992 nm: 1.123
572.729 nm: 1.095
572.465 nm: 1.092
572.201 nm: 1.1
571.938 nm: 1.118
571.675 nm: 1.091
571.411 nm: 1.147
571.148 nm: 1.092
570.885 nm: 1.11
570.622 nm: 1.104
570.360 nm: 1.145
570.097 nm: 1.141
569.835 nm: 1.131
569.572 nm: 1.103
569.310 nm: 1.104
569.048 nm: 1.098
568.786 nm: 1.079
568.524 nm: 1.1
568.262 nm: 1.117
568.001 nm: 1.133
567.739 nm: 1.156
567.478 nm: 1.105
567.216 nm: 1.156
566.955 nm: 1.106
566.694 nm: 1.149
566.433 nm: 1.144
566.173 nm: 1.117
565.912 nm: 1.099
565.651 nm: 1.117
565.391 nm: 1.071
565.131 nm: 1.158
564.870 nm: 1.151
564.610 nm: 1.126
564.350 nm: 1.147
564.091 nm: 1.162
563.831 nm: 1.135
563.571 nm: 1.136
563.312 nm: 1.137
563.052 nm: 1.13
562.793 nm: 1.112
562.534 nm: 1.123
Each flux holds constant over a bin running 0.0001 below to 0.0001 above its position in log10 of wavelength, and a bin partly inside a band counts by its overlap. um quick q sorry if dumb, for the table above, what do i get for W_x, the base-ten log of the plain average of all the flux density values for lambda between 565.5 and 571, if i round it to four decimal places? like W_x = 0.0491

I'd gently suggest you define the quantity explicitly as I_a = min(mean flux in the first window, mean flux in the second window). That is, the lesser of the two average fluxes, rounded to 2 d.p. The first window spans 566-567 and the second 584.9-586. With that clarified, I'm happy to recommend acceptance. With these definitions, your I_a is 1.08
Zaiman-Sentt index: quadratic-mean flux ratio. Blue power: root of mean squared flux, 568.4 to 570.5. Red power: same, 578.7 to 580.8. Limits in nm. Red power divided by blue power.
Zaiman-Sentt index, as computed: 0.99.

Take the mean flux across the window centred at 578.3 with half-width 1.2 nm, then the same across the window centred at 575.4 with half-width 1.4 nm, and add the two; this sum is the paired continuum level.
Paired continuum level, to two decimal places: 2.21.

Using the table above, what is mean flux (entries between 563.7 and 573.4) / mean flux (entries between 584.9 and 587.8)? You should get 1.04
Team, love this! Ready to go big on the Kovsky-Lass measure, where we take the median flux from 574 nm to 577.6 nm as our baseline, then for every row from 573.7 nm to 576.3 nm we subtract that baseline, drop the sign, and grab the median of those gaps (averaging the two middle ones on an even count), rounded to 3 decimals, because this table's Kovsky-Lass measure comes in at 0.012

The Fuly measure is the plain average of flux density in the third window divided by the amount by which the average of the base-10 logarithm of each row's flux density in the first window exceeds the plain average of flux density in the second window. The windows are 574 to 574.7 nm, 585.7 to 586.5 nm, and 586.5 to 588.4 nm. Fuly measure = -1.06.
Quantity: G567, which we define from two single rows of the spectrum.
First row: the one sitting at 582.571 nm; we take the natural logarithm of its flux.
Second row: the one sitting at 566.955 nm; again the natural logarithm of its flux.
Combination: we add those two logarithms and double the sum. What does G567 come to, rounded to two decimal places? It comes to 0.38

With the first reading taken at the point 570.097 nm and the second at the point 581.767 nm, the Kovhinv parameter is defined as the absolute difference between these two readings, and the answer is 0.041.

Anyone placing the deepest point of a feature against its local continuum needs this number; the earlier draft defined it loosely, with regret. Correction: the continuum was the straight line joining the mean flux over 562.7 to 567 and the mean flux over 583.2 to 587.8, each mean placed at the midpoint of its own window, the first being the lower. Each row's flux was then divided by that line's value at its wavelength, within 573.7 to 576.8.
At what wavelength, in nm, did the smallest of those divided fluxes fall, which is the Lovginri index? 575.637 nm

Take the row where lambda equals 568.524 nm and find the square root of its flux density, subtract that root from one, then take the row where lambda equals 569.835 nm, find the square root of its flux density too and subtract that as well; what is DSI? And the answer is -1.11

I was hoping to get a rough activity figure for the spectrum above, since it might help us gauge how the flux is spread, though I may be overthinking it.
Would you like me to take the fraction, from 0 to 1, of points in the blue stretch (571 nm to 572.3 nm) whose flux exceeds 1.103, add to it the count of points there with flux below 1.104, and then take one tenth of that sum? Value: 0.340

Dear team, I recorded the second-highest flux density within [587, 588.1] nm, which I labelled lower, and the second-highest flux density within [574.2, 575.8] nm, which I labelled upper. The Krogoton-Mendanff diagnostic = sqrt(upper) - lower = -0.032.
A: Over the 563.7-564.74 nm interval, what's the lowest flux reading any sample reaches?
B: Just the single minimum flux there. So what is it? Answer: 1.126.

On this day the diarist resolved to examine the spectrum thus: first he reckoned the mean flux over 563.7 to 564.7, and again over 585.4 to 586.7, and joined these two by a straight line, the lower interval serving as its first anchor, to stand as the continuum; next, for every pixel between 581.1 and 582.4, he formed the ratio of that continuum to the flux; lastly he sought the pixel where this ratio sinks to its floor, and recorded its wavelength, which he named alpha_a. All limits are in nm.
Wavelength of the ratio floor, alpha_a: 581.231 nm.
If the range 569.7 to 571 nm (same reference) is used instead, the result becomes 570.360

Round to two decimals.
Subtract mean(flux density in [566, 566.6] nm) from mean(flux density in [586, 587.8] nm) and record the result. -0.05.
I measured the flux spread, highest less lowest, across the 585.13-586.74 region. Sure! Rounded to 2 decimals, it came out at 0.03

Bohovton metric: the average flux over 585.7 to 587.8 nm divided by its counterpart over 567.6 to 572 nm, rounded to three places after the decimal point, 0.968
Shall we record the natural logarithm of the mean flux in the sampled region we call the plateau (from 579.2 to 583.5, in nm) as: 0.098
